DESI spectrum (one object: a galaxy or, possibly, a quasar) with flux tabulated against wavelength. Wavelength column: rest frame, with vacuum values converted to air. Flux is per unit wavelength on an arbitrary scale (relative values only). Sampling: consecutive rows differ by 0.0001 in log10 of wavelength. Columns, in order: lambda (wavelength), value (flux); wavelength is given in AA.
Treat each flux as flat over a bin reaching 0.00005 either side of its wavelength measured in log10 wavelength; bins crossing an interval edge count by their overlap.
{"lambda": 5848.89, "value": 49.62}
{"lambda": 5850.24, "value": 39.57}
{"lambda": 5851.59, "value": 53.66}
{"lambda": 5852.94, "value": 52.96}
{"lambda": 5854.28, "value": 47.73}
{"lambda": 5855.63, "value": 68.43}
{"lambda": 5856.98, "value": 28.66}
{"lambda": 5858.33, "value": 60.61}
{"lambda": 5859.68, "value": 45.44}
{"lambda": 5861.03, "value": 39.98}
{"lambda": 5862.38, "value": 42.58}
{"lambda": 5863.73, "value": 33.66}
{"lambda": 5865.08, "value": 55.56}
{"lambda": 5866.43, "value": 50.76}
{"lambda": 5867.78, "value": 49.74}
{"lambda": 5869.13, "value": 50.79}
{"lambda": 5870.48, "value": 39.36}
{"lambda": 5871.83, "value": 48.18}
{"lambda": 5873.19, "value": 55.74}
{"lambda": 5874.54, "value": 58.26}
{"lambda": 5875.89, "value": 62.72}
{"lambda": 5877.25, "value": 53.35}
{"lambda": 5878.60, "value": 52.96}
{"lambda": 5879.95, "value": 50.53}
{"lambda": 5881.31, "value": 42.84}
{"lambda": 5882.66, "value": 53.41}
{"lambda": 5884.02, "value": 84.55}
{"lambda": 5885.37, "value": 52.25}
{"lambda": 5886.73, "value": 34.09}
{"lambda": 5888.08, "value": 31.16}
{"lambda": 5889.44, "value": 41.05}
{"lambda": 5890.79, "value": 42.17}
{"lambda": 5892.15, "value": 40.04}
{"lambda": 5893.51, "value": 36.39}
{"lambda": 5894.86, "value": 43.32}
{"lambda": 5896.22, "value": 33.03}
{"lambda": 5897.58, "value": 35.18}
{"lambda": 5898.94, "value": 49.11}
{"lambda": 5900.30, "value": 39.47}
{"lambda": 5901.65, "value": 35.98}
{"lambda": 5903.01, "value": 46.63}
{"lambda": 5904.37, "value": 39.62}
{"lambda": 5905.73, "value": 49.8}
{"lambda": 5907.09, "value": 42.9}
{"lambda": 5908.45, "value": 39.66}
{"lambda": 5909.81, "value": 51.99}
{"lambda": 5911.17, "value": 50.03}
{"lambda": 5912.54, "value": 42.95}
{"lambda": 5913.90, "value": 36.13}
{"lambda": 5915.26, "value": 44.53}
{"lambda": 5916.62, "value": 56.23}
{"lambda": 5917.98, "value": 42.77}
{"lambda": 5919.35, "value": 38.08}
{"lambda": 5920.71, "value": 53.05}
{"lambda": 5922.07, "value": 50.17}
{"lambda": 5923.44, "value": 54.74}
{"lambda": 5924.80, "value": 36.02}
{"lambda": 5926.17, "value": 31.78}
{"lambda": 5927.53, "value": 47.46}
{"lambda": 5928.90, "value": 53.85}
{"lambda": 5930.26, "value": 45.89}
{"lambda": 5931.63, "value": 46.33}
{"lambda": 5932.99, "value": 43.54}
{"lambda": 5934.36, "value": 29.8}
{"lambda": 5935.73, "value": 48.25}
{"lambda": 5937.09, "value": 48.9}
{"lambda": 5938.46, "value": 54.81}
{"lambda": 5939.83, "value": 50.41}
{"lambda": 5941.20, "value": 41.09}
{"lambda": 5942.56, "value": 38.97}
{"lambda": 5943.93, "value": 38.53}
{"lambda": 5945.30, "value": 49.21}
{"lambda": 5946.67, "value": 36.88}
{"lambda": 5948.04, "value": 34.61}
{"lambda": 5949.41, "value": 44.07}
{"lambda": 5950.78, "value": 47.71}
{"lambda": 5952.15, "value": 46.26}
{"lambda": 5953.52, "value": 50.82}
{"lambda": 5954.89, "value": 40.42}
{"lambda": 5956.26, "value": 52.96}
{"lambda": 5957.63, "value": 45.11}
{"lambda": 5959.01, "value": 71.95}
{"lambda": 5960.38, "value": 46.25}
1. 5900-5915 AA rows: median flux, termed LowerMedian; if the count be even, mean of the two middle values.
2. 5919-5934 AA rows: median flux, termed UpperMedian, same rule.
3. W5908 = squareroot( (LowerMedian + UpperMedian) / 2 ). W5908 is 6.7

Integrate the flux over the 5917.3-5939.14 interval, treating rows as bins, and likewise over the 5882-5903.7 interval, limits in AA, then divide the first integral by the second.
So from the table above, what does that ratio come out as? 1.05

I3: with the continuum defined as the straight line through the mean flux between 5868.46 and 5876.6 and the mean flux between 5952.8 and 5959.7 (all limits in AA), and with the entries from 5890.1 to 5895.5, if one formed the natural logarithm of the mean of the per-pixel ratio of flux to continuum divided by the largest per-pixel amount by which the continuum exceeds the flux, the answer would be -3.03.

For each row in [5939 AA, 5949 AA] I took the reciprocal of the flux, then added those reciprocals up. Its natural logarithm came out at -1.76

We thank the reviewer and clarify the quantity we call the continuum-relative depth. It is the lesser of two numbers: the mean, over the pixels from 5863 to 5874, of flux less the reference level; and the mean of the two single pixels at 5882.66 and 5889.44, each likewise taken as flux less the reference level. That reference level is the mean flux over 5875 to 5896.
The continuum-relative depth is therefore -1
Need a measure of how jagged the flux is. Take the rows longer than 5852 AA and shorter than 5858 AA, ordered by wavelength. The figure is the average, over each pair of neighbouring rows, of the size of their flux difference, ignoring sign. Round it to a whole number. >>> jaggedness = 22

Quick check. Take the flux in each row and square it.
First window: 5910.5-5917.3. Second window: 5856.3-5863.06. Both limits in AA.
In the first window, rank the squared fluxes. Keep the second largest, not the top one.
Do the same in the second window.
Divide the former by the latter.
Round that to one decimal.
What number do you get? 1.2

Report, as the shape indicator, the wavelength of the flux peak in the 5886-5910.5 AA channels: 5909.81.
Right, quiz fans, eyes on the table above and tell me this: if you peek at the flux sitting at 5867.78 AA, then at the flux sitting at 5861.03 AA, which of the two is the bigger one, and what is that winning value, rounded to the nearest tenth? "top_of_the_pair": 49.7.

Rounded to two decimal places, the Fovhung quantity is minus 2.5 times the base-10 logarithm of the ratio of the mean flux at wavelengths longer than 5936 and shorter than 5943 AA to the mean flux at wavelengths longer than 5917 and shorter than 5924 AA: 0.02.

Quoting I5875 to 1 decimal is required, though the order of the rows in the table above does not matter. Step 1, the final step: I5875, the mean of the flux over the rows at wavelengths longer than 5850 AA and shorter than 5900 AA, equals 47.6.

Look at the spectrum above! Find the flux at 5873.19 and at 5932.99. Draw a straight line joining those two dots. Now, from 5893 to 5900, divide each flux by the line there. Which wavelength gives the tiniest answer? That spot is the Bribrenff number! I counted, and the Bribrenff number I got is 5896.22 AA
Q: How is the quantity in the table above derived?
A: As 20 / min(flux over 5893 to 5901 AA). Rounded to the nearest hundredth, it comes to 0.61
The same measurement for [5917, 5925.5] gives 0.56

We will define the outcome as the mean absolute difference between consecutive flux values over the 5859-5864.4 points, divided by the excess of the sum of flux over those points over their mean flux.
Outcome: 0.047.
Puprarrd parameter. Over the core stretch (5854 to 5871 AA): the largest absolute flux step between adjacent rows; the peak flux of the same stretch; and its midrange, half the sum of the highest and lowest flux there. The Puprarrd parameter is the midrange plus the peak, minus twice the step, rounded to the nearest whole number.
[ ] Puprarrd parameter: 37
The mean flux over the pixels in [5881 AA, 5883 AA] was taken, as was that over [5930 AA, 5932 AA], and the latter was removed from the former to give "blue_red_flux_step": 2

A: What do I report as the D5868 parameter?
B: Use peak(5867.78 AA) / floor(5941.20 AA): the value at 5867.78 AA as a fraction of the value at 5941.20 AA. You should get 1.2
